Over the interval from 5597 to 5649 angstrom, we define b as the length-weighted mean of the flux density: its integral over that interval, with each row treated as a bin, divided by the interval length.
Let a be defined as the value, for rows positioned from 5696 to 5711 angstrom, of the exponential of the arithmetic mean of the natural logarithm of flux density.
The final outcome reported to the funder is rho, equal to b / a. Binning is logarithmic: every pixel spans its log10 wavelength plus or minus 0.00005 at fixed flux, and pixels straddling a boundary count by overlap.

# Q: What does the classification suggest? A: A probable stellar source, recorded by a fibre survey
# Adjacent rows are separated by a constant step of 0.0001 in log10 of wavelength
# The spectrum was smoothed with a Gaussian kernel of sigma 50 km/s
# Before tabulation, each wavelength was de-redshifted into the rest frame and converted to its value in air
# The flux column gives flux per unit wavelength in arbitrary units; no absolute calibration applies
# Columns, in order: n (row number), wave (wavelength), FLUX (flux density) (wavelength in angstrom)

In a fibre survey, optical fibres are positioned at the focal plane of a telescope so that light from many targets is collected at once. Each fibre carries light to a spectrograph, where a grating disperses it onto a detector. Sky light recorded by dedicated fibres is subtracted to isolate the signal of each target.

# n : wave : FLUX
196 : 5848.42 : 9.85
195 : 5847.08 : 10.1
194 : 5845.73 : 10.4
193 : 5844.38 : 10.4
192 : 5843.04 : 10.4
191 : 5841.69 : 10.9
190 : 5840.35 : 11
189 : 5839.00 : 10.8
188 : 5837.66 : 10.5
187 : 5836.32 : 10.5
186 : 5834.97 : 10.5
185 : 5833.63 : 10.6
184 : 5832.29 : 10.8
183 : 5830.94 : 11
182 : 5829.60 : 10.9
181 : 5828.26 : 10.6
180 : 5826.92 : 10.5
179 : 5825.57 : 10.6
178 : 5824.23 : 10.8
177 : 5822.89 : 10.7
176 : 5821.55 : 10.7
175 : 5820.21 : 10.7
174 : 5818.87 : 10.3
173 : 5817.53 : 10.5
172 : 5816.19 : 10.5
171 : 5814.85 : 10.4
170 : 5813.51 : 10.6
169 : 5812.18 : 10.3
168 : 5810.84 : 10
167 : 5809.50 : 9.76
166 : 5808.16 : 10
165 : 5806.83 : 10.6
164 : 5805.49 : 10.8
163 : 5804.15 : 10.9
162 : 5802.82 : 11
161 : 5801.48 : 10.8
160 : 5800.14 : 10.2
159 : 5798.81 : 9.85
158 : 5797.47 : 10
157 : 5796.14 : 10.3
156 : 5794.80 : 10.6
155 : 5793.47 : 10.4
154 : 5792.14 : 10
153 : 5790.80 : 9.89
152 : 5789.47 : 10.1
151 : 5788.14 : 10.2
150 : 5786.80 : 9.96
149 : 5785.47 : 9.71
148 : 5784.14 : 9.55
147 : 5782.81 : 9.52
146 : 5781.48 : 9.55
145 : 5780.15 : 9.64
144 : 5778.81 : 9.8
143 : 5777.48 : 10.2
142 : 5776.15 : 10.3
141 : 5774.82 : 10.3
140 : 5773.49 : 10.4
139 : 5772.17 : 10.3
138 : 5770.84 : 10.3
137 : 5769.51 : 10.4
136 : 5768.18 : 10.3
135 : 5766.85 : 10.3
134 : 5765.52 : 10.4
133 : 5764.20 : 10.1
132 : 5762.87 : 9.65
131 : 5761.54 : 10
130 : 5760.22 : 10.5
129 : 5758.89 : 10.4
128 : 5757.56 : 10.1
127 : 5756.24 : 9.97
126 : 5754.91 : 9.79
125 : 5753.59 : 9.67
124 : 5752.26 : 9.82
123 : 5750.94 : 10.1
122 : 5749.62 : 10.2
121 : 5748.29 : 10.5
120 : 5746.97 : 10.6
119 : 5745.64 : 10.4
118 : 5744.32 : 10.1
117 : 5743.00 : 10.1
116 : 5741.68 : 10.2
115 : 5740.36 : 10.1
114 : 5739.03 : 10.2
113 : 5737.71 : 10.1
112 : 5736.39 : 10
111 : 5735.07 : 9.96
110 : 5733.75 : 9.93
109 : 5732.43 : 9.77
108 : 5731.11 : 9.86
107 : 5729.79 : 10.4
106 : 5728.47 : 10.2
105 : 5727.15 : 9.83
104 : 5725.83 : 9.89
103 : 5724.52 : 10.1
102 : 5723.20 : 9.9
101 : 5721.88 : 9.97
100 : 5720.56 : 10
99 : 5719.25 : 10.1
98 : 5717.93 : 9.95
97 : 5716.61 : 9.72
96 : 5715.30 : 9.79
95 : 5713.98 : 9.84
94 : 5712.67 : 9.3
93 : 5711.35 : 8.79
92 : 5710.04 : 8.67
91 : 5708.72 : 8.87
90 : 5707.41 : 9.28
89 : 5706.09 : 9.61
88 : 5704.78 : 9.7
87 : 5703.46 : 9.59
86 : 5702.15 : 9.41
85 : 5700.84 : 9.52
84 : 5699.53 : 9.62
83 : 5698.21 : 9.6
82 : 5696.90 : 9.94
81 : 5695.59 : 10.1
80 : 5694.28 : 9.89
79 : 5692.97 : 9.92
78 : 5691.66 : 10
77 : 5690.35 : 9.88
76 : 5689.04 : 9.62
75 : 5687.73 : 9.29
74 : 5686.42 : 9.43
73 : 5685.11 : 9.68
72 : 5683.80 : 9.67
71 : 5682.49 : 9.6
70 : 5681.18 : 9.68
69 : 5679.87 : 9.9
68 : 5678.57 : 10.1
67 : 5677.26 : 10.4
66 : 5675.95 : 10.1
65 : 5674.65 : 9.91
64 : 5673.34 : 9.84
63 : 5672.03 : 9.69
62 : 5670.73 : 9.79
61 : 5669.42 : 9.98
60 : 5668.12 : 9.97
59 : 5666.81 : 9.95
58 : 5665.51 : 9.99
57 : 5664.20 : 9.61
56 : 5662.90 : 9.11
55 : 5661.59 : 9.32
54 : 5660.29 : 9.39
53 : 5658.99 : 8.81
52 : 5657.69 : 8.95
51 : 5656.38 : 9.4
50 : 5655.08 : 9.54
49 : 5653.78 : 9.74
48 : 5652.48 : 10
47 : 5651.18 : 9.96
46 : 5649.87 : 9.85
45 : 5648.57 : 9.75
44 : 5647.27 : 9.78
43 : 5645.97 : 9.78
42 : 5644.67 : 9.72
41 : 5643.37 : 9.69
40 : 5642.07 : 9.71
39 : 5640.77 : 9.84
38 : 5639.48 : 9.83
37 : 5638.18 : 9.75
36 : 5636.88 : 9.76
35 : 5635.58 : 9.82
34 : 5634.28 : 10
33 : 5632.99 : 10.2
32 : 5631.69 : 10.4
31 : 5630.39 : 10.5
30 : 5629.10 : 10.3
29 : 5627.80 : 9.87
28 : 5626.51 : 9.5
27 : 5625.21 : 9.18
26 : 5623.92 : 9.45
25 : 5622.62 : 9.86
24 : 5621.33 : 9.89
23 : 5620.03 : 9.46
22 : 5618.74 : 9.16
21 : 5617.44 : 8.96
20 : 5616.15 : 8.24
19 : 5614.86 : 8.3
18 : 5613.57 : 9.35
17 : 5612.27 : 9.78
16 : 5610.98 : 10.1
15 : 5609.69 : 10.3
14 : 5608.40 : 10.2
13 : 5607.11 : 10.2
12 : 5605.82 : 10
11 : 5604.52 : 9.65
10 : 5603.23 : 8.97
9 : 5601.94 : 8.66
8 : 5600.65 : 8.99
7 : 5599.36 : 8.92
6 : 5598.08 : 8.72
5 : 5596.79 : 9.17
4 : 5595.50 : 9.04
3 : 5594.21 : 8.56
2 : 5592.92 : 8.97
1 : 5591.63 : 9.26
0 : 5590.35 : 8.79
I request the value 1.02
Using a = 9.4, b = 9.6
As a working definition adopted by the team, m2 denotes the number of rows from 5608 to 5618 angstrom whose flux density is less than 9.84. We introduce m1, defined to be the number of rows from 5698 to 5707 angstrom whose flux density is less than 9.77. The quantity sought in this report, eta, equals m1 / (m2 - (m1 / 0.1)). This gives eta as -0.108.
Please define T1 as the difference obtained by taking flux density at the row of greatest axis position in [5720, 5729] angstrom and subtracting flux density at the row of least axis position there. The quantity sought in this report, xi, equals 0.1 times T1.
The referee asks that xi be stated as 0.020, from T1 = 0.20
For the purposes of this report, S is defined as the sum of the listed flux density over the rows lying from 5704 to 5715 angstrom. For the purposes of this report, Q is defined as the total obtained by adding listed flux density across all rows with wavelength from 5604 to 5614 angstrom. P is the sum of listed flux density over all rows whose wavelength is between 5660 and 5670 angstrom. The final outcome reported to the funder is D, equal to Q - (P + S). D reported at -72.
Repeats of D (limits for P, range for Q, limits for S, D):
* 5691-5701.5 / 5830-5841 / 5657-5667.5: -68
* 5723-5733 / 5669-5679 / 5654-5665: -74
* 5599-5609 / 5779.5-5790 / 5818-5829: -82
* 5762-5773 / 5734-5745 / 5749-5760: -81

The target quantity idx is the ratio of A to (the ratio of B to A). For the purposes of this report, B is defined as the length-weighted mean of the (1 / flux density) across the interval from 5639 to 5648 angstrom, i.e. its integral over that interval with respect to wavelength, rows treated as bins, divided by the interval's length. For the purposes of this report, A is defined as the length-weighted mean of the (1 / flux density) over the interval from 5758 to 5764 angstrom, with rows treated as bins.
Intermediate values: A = 0.099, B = 0.103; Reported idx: 0.095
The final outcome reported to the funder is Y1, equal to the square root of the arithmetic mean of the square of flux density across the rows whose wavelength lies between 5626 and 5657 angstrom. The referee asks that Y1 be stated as 9.9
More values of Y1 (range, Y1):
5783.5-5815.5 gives 10.3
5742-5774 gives 10.2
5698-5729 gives 9.6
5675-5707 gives 9.8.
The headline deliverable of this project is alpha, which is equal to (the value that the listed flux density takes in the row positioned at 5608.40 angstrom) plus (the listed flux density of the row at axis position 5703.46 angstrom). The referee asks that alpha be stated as 19.8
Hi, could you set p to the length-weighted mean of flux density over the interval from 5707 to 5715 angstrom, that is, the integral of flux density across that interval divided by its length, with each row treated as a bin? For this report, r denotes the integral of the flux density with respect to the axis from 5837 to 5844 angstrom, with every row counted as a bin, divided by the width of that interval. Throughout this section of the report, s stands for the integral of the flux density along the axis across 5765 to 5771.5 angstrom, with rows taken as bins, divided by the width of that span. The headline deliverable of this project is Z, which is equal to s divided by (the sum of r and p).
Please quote 0.520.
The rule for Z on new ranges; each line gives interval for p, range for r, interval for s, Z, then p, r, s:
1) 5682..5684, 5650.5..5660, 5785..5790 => 0.523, 9.6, 9.5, 10.0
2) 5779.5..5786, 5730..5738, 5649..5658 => 0.494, 9.6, 10.0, 9.7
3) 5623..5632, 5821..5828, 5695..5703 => 0.473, 9.9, 10.6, 9.7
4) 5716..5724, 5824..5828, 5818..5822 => 0.514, 9.9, 10.6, 10.6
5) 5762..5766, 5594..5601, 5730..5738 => 0.525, 10.0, 8.9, 10.0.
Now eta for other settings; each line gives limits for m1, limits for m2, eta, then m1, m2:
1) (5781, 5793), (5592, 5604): -0.129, 4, 9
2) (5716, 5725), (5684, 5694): -0.167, 1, 4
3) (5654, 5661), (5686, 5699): -0.109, 5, 4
